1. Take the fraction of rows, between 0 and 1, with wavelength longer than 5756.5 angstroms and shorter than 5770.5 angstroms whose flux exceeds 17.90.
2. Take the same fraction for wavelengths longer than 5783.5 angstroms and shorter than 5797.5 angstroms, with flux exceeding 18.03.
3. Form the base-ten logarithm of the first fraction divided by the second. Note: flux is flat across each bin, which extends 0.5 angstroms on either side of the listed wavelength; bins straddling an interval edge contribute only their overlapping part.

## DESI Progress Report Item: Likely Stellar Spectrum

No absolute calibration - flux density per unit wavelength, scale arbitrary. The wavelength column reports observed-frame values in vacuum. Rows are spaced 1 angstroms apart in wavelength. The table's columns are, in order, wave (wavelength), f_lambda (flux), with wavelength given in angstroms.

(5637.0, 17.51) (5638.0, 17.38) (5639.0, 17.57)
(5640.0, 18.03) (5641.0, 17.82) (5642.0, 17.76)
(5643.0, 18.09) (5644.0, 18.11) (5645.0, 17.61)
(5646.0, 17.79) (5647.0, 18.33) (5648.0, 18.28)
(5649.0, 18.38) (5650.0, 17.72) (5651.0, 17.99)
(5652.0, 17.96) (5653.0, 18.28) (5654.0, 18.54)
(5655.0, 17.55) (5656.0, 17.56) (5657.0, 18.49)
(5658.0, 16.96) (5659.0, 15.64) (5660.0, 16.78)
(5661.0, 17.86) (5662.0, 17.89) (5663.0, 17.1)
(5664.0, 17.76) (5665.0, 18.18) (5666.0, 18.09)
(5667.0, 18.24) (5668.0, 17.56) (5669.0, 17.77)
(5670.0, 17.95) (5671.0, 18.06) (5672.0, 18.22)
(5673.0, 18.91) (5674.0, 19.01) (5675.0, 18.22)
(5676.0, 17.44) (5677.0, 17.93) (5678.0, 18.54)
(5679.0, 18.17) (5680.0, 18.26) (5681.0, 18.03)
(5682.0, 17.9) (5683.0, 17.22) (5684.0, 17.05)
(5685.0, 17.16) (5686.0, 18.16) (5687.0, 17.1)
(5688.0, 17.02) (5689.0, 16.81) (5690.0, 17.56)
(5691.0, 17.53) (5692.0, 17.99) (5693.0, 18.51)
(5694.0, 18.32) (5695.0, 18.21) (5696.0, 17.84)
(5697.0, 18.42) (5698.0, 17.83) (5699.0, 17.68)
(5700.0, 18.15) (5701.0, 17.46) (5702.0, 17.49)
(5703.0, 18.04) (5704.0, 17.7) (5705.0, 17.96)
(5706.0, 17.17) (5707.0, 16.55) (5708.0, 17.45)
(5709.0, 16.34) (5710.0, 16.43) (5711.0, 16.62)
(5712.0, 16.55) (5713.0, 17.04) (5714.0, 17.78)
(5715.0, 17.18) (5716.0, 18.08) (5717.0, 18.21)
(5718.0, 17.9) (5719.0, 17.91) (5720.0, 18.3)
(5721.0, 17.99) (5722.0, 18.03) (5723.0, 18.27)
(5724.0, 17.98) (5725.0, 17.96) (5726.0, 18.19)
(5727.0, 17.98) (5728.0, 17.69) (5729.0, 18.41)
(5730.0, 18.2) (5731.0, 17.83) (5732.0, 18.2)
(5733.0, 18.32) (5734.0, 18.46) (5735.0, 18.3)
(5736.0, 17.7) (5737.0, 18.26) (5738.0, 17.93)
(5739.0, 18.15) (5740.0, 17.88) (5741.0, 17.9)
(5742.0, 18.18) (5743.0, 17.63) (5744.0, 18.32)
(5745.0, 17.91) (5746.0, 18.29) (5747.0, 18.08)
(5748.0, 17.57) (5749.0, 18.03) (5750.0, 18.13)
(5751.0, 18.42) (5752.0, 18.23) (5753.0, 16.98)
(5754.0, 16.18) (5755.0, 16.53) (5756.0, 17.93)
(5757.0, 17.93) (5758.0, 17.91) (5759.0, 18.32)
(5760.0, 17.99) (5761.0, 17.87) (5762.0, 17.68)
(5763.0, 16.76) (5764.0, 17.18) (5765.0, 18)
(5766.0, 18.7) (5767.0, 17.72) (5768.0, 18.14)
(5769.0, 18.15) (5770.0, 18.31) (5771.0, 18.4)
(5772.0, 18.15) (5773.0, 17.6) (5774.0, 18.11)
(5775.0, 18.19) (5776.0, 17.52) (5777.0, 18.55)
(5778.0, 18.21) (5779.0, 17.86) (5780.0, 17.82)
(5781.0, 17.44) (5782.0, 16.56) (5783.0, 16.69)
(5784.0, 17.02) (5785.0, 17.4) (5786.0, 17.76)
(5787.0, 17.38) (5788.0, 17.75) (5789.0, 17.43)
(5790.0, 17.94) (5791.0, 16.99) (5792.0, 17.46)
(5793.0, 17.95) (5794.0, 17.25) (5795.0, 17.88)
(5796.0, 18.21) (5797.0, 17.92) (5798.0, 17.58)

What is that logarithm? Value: 1.0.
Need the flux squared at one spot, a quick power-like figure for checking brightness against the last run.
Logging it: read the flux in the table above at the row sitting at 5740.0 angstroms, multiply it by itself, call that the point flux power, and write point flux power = 320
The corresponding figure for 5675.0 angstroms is 332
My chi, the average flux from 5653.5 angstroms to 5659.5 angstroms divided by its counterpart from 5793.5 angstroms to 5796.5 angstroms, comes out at 0.98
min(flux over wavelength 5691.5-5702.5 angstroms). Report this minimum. 17.46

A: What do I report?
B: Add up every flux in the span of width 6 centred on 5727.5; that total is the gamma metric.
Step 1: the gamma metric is 108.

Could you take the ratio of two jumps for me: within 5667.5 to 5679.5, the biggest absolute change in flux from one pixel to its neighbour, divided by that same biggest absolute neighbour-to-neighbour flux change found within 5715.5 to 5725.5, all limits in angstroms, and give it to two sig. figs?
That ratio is 2.0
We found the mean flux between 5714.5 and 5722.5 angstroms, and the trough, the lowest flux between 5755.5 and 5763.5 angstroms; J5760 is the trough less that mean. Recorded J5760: -1.2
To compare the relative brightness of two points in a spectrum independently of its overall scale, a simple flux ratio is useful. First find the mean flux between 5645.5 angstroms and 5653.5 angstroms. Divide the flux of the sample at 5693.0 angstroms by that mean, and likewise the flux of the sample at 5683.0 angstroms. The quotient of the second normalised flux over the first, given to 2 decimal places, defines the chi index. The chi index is 0.93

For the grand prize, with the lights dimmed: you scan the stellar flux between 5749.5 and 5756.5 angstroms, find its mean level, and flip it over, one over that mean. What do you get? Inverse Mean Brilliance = 0.0572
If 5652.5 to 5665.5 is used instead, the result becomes 0.0569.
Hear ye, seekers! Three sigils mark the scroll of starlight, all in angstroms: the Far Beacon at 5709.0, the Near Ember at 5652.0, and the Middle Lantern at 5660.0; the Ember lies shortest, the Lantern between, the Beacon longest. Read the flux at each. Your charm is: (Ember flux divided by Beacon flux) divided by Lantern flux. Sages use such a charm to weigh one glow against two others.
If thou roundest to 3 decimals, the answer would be 0.066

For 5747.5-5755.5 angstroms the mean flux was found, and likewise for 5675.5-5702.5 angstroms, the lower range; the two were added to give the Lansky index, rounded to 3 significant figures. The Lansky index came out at 35.3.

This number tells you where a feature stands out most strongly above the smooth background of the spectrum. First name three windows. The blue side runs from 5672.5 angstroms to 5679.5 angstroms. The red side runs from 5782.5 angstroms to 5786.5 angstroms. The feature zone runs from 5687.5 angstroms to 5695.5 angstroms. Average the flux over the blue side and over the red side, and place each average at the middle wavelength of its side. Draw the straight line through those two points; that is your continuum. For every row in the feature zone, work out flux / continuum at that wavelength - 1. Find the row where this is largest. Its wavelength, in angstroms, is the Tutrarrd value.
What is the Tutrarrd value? 5693.0 angstroms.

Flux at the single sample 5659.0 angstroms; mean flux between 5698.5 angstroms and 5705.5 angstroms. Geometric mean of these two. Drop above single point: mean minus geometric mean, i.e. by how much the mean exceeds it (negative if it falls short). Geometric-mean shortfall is 1.11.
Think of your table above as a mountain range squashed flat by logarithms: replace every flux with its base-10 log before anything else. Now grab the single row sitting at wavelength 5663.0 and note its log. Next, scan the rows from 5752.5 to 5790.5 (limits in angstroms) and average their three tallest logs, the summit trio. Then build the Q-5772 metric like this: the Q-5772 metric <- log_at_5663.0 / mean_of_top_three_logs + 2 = 2.97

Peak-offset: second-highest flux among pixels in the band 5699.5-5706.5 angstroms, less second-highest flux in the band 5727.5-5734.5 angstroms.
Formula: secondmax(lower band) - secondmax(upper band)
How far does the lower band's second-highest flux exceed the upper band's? -0.37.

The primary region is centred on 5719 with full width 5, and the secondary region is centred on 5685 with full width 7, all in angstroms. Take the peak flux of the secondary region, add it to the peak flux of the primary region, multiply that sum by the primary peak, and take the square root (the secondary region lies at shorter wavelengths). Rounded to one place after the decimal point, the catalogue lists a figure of 25.8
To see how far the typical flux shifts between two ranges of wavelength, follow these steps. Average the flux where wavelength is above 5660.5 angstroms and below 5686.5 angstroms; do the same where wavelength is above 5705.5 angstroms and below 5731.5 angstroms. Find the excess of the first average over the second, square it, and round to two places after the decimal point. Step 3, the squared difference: 0.11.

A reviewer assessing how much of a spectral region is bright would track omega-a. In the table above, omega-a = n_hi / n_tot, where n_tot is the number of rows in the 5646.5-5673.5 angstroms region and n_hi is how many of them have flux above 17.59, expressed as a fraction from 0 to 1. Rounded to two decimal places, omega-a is 0.74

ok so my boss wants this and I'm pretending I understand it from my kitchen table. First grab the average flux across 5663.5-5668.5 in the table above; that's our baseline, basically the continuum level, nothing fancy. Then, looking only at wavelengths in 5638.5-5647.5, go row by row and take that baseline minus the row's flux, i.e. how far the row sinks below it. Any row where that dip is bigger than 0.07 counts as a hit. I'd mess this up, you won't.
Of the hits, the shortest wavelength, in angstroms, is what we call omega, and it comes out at 5639.0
